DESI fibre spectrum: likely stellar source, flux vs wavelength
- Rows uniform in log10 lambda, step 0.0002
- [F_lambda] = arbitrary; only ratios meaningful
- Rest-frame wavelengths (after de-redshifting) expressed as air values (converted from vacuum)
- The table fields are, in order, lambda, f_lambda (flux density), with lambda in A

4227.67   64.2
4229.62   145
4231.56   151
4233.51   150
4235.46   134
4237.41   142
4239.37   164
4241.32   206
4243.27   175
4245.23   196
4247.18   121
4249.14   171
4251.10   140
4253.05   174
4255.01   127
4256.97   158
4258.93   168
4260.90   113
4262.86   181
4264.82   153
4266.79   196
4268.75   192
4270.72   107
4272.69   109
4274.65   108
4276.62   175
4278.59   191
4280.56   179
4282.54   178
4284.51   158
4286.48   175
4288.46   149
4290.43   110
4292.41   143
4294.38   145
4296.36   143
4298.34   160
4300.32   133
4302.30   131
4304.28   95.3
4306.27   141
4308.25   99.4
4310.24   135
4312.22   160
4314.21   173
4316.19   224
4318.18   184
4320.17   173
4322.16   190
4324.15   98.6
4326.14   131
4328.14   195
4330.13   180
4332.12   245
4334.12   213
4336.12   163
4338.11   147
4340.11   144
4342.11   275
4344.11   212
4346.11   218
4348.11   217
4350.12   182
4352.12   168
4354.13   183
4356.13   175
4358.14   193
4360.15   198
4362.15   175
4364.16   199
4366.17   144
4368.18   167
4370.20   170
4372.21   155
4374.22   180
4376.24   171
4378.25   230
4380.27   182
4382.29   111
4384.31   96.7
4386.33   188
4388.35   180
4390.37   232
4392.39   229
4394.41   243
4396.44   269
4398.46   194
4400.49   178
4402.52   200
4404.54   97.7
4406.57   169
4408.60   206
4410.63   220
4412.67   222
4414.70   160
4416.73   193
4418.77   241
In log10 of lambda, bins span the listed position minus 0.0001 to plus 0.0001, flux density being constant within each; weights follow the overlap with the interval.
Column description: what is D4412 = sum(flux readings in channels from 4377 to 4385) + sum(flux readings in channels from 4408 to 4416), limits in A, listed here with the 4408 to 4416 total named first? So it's 1428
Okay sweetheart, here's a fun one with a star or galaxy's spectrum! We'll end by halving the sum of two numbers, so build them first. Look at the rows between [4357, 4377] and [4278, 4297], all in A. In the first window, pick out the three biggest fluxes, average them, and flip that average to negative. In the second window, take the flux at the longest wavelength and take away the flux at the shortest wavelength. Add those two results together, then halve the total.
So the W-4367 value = -122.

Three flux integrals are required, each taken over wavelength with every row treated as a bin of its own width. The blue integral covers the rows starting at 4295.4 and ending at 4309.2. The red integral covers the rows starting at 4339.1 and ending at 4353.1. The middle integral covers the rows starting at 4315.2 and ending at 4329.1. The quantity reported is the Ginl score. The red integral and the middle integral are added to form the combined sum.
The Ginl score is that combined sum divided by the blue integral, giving 2.92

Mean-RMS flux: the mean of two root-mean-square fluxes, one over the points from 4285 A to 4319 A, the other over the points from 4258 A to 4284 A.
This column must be 156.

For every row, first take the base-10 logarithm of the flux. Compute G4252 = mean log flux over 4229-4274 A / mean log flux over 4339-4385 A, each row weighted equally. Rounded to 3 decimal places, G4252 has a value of 0.972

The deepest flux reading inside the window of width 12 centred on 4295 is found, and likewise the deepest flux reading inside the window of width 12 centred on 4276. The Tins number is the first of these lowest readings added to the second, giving 217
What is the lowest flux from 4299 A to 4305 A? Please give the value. 95.3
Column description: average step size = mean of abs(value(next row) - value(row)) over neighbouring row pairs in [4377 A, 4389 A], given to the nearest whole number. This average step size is 47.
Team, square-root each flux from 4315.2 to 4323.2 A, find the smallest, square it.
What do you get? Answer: 173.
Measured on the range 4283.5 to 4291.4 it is 110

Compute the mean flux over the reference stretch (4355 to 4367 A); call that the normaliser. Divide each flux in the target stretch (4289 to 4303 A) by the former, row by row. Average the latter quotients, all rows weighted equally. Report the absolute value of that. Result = 0.76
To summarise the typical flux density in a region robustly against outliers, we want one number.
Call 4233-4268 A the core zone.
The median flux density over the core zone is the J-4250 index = 161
